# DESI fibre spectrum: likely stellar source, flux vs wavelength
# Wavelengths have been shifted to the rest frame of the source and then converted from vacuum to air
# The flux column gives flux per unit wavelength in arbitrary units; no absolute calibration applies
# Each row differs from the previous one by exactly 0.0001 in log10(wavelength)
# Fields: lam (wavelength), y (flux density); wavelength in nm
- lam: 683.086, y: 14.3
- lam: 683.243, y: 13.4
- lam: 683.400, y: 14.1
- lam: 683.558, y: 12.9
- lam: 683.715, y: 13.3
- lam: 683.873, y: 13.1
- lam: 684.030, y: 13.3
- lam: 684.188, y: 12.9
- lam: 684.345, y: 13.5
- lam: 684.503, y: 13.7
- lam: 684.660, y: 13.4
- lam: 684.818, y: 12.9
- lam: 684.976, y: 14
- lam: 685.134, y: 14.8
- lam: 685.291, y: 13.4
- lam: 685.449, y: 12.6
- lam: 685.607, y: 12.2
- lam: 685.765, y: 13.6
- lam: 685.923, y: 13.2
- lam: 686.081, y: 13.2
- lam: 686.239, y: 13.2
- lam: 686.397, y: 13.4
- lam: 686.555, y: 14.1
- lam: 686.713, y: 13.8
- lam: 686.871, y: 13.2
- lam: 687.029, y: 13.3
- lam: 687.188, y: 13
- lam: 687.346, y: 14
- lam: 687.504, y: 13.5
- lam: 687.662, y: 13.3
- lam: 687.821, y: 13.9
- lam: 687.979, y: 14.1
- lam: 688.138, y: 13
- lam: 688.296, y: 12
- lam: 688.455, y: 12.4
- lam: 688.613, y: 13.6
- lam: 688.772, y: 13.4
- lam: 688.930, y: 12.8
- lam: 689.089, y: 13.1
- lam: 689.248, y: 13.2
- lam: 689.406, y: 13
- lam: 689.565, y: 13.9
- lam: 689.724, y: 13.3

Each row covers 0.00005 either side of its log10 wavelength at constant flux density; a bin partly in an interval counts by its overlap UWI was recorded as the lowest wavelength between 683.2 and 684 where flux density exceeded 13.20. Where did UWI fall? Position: 683.243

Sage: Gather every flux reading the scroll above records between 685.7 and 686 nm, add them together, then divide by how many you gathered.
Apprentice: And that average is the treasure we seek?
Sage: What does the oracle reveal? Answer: 13.4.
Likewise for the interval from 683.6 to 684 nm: 13.2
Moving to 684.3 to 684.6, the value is 13.6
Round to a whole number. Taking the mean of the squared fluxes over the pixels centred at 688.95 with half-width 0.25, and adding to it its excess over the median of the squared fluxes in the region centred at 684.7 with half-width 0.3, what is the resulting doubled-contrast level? 160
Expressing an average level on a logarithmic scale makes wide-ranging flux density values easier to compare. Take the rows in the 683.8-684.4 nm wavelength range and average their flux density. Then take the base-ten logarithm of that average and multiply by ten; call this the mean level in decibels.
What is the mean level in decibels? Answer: 11.21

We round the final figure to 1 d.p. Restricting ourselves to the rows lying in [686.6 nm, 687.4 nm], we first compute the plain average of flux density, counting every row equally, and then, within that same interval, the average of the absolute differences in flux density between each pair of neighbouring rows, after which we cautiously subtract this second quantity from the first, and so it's 13.0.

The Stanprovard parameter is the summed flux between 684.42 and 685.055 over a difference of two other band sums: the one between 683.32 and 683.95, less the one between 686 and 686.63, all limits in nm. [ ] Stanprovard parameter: -108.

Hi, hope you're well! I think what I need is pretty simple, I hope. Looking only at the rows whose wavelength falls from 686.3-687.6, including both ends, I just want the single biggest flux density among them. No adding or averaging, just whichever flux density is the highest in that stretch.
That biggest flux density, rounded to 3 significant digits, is 14.1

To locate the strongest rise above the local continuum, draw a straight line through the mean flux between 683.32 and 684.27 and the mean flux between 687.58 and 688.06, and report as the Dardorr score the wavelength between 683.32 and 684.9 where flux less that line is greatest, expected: 683.400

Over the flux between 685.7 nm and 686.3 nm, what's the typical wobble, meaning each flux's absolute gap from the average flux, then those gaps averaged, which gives 0.15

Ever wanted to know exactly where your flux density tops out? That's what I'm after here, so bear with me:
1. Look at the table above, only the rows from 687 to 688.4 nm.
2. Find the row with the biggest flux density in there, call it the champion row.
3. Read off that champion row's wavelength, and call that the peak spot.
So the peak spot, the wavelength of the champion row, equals 687.979 nm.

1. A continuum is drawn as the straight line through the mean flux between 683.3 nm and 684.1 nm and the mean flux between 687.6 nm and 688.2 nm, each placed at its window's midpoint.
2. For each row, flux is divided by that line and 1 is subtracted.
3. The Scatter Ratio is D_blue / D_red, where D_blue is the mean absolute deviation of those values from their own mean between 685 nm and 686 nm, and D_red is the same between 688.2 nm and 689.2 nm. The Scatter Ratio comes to 1.4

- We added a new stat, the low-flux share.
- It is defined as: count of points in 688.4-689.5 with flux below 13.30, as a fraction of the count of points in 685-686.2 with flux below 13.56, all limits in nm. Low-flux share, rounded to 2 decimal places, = 1.00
